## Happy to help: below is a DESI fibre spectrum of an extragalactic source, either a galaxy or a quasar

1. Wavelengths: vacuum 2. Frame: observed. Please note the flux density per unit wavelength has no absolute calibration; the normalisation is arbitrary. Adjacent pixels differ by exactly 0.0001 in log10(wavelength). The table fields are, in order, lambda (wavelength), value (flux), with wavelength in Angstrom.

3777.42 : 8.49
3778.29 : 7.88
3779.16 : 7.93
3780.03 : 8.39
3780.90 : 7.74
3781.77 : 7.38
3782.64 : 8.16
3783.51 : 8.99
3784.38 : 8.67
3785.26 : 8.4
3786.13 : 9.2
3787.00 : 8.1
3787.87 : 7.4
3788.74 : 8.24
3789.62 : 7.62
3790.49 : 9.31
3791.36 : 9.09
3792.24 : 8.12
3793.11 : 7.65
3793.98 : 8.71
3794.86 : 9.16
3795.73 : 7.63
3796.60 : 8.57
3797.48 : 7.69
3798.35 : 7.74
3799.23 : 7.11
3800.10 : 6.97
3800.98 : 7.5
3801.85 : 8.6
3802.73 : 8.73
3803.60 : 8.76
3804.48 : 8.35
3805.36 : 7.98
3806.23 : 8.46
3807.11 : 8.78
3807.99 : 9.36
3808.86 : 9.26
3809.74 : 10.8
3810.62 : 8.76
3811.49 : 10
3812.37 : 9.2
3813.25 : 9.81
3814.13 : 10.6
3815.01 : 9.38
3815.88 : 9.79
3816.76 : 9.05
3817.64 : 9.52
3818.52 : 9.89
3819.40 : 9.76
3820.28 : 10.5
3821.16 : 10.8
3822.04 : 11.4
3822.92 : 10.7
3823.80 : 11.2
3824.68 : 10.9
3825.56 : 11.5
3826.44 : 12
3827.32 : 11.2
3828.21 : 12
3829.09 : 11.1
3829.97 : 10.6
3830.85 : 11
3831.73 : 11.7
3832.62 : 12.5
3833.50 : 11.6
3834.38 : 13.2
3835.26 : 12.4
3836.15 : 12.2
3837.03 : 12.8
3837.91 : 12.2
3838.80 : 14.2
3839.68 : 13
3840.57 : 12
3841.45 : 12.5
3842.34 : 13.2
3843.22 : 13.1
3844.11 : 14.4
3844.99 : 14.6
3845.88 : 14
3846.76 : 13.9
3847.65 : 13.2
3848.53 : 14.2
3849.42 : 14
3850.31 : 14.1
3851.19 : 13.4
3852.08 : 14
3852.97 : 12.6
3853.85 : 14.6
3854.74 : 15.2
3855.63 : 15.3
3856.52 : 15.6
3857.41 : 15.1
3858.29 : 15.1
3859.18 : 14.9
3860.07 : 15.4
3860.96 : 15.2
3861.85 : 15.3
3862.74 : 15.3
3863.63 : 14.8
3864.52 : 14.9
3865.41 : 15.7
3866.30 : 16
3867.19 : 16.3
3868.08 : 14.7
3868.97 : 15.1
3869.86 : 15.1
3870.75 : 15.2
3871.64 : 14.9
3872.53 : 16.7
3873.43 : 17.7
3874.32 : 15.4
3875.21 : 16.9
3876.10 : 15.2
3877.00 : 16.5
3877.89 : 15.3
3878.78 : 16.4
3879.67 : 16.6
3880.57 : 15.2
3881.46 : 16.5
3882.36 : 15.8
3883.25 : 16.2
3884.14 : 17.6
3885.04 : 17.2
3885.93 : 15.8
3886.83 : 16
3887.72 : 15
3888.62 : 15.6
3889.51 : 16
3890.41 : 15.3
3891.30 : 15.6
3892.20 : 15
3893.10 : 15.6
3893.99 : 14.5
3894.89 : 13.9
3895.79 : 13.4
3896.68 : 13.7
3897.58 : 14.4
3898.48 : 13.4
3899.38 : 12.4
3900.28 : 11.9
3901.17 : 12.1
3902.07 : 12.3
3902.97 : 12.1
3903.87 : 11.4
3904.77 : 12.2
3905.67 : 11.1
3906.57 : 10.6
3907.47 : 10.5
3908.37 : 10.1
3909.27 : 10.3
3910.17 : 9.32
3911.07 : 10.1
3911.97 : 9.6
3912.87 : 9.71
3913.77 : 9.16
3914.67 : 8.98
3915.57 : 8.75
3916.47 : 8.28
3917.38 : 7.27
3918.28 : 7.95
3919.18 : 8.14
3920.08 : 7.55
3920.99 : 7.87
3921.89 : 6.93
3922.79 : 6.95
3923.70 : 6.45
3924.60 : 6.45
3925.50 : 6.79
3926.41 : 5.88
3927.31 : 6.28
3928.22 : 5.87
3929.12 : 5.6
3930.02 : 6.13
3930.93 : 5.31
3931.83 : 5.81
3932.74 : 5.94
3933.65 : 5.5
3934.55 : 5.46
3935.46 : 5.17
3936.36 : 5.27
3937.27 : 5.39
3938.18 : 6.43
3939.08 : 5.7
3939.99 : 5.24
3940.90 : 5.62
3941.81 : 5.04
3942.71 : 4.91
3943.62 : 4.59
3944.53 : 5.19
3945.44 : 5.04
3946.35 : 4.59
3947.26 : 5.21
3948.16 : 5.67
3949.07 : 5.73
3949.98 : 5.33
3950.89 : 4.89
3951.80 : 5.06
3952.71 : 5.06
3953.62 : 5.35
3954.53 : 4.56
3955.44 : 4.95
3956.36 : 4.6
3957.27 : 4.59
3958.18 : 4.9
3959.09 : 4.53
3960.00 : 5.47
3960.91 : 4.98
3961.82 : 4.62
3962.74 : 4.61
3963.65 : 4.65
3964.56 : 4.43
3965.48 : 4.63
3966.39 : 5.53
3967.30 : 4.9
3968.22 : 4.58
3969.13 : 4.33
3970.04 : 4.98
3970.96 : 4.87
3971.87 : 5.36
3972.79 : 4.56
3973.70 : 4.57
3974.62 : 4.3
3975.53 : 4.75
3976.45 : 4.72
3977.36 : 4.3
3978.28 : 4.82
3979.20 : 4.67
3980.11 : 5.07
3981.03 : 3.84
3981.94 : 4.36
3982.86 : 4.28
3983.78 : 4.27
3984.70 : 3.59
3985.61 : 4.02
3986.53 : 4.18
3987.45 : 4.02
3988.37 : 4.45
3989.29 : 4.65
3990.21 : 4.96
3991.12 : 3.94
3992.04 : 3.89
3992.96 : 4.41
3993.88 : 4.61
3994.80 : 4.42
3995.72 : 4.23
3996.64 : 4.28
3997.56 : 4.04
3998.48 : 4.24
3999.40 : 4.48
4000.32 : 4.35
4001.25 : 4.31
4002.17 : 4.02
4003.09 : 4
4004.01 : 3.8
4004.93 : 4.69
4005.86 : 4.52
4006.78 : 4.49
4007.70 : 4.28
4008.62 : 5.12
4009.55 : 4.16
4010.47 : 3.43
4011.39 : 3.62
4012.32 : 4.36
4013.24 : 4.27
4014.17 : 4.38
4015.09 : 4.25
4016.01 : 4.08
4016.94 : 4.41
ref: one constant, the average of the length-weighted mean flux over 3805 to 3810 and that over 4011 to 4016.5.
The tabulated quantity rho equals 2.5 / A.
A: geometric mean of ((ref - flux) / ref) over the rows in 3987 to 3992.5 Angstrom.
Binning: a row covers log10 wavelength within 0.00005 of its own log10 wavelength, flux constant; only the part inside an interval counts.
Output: 7.3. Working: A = 0.34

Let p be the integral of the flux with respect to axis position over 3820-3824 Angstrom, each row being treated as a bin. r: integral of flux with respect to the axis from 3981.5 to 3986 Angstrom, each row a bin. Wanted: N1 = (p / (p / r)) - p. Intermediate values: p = 44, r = 18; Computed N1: -25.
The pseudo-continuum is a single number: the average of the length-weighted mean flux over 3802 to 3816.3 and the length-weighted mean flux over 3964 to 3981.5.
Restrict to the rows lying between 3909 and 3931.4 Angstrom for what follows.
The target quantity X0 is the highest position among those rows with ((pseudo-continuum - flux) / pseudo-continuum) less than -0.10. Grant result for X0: 3920.99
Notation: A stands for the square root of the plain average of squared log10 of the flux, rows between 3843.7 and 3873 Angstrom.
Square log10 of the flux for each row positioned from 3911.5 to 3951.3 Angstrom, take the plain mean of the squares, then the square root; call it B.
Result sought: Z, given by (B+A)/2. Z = 0.98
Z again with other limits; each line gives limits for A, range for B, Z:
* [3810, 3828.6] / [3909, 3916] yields 1.00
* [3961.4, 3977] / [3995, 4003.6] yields 0.65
